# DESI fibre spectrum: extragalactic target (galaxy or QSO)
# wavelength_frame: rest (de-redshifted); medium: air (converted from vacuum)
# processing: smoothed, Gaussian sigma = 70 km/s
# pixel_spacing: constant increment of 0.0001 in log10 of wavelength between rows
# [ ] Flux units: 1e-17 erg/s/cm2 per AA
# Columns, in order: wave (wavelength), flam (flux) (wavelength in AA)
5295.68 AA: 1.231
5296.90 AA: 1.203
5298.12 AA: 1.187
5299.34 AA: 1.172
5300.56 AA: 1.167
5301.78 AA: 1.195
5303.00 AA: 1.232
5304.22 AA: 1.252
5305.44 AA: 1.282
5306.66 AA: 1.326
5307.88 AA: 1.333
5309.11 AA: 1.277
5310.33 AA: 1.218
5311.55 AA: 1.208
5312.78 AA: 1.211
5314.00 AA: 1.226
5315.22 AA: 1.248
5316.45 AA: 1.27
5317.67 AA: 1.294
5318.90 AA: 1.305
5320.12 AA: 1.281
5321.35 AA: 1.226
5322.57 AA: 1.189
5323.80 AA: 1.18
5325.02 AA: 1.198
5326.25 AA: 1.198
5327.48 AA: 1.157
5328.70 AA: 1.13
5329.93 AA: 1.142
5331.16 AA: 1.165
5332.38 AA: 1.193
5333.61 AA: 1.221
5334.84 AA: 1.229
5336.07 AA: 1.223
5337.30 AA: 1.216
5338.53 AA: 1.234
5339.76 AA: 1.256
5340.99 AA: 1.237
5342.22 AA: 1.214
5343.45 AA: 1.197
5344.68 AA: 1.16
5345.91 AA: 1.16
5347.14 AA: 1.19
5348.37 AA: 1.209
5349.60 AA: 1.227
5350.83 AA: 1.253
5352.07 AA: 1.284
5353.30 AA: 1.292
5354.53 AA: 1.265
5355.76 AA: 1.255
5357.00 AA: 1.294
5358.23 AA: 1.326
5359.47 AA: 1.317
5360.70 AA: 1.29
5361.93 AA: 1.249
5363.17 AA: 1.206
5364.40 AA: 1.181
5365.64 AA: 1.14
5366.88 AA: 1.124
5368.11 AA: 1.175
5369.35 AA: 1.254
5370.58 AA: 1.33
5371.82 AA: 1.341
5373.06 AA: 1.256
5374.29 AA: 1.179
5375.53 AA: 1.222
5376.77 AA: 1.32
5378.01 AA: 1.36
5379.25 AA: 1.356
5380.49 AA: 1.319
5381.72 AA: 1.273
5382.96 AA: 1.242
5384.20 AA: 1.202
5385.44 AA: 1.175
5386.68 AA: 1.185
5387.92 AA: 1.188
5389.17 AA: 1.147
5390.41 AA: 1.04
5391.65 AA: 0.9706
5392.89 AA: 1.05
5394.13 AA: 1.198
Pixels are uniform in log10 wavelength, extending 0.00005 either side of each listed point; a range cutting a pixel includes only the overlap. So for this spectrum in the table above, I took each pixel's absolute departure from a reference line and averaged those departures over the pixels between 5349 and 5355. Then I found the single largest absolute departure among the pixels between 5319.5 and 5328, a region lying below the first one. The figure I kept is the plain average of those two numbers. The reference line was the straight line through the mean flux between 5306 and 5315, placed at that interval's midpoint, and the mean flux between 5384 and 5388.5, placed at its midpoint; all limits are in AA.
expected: 0.065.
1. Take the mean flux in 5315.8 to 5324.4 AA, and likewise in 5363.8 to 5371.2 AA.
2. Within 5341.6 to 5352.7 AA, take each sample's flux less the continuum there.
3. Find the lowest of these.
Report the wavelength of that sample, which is 5344.68 AA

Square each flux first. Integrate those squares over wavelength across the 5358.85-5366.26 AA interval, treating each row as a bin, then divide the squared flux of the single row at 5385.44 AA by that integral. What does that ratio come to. 0.123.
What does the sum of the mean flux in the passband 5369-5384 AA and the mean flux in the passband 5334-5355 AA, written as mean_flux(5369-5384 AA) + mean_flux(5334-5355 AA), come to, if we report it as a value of 2.51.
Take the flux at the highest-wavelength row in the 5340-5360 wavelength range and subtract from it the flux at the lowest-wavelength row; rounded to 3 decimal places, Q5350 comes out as 0.080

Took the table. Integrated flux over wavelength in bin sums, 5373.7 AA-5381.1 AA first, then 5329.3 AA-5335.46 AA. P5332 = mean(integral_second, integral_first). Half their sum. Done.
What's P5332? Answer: 8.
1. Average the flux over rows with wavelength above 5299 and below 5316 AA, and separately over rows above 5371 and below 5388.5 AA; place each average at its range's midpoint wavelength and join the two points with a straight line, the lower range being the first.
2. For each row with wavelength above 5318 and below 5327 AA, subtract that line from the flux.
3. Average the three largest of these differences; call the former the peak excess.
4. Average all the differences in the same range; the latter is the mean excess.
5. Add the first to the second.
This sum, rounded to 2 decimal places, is 0.01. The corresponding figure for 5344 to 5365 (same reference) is 0.05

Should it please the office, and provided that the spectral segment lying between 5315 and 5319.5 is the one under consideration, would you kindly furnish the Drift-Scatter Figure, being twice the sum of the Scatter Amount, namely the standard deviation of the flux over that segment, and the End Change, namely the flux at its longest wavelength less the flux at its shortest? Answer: 0.16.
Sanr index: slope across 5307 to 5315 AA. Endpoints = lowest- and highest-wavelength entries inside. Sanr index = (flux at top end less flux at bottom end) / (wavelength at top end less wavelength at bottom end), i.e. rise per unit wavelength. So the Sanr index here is -0.017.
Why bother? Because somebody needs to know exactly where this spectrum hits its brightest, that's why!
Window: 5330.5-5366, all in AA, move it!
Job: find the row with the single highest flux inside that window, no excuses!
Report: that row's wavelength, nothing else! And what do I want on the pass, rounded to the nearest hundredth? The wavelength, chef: 5358.23 AA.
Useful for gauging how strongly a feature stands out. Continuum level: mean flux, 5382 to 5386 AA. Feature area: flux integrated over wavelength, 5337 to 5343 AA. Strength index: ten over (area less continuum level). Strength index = 1.6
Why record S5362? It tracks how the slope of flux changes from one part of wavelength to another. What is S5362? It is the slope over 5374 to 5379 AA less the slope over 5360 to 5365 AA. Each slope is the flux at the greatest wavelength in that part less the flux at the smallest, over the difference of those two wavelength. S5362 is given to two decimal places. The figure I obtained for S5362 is 0.08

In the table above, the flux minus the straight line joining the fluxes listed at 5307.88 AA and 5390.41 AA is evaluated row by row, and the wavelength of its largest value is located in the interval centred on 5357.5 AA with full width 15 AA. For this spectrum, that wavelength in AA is 5358.23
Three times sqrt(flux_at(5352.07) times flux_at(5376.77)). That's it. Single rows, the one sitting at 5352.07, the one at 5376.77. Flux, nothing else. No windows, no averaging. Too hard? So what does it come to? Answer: 3.91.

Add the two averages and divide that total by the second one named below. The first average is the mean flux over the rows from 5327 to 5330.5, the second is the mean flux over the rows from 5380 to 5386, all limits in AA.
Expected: 1.92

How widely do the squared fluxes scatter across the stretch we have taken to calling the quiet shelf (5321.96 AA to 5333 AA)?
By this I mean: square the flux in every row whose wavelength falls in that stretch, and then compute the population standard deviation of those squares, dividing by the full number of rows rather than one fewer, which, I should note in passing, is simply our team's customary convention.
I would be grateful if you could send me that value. 0.06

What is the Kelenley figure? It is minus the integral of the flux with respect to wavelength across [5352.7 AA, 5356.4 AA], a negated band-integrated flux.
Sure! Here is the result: -4.7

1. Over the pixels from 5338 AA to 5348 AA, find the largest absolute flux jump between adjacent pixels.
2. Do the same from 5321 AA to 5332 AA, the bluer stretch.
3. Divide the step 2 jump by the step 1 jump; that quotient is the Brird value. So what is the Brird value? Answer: 1.11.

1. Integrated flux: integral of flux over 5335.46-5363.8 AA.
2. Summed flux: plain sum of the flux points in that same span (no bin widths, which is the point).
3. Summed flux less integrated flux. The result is -6.6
